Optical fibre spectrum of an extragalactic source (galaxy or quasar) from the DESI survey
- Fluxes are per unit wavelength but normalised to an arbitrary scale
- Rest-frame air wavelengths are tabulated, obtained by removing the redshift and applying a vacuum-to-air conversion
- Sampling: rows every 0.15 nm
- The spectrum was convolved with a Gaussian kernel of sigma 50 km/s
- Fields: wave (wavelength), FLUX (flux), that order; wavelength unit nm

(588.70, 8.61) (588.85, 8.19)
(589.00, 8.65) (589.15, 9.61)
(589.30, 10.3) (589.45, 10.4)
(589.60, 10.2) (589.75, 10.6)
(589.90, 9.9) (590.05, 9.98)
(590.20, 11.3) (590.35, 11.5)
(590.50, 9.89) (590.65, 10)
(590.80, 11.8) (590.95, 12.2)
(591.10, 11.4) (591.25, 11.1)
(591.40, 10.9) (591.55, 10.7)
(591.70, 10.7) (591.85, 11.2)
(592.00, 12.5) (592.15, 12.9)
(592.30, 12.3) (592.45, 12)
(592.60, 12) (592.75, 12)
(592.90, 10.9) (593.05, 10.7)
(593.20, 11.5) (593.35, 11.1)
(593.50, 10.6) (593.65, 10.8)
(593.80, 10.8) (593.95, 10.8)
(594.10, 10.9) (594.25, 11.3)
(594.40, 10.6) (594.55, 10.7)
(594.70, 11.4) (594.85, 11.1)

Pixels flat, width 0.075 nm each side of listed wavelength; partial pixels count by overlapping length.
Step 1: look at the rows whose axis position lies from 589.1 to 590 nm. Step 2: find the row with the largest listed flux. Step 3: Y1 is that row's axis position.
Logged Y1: 589.75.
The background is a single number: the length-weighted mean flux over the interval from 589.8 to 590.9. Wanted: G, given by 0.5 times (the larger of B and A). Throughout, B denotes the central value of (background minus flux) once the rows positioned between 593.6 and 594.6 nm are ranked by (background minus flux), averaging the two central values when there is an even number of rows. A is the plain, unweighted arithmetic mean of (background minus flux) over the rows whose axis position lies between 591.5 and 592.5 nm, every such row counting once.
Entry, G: -0.1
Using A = -1.1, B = -0.14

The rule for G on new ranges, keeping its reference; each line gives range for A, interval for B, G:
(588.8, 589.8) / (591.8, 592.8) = 0.5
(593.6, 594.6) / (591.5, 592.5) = -0.1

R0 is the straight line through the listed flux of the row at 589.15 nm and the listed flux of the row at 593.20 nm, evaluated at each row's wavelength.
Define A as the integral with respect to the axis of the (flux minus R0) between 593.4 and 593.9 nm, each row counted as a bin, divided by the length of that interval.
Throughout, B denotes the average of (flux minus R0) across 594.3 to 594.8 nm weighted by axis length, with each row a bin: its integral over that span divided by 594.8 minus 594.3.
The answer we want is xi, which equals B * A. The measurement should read 1.15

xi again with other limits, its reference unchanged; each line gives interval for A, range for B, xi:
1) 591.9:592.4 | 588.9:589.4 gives -0.16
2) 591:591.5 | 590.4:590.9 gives 0.22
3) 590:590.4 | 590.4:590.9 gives 0.32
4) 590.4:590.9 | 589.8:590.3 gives 0.16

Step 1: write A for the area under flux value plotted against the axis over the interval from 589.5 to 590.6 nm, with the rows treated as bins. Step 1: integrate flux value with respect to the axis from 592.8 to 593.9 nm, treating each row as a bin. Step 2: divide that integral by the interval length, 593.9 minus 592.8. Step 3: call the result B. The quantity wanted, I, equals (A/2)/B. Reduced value 0.526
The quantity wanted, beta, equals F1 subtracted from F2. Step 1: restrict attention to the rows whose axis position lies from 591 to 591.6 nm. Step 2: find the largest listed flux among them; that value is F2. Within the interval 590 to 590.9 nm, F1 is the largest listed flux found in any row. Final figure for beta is -0.4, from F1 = 11.8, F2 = 11.4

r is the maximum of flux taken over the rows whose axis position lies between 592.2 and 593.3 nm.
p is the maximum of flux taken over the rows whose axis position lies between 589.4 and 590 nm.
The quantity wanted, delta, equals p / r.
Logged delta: 0.86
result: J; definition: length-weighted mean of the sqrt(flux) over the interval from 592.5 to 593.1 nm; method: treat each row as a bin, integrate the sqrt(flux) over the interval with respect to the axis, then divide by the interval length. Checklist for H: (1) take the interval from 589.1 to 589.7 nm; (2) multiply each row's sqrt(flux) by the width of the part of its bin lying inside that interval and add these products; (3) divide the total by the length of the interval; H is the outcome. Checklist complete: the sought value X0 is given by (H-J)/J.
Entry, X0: -0.06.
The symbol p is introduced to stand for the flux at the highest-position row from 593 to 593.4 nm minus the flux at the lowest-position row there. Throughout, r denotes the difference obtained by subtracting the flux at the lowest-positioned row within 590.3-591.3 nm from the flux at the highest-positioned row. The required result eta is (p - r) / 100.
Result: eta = 0.008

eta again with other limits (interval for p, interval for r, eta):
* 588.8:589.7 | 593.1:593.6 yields 0.029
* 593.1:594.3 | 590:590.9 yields -0.020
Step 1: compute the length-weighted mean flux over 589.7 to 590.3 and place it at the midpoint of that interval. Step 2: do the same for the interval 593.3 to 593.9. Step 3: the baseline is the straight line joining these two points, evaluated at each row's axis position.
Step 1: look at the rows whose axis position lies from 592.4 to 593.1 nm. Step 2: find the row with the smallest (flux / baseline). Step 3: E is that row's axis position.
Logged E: 593.05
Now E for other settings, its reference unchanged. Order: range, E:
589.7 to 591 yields 590.50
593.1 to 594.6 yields 594.40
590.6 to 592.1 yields 590.65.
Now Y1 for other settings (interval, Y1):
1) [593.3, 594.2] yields 593.35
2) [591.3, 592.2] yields 592.15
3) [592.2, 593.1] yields 592.30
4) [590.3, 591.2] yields 590.95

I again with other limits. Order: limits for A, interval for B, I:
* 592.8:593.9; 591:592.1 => 0.533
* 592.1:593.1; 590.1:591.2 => 0.532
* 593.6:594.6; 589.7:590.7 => 0.518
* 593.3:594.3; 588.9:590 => 0.549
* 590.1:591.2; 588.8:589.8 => 0.629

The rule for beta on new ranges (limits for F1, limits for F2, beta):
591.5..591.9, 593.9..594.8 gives 0.2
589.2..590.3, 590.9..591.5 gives 0.9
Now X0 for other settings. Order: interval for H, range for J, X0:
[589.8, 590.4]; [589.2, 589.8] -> 0.01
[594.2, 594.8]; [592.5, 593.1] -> -0.02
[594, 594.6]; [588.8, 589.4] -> 0.08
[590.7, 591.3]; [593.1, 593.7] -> 0.03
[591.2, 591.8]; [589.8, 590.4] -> 0.01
